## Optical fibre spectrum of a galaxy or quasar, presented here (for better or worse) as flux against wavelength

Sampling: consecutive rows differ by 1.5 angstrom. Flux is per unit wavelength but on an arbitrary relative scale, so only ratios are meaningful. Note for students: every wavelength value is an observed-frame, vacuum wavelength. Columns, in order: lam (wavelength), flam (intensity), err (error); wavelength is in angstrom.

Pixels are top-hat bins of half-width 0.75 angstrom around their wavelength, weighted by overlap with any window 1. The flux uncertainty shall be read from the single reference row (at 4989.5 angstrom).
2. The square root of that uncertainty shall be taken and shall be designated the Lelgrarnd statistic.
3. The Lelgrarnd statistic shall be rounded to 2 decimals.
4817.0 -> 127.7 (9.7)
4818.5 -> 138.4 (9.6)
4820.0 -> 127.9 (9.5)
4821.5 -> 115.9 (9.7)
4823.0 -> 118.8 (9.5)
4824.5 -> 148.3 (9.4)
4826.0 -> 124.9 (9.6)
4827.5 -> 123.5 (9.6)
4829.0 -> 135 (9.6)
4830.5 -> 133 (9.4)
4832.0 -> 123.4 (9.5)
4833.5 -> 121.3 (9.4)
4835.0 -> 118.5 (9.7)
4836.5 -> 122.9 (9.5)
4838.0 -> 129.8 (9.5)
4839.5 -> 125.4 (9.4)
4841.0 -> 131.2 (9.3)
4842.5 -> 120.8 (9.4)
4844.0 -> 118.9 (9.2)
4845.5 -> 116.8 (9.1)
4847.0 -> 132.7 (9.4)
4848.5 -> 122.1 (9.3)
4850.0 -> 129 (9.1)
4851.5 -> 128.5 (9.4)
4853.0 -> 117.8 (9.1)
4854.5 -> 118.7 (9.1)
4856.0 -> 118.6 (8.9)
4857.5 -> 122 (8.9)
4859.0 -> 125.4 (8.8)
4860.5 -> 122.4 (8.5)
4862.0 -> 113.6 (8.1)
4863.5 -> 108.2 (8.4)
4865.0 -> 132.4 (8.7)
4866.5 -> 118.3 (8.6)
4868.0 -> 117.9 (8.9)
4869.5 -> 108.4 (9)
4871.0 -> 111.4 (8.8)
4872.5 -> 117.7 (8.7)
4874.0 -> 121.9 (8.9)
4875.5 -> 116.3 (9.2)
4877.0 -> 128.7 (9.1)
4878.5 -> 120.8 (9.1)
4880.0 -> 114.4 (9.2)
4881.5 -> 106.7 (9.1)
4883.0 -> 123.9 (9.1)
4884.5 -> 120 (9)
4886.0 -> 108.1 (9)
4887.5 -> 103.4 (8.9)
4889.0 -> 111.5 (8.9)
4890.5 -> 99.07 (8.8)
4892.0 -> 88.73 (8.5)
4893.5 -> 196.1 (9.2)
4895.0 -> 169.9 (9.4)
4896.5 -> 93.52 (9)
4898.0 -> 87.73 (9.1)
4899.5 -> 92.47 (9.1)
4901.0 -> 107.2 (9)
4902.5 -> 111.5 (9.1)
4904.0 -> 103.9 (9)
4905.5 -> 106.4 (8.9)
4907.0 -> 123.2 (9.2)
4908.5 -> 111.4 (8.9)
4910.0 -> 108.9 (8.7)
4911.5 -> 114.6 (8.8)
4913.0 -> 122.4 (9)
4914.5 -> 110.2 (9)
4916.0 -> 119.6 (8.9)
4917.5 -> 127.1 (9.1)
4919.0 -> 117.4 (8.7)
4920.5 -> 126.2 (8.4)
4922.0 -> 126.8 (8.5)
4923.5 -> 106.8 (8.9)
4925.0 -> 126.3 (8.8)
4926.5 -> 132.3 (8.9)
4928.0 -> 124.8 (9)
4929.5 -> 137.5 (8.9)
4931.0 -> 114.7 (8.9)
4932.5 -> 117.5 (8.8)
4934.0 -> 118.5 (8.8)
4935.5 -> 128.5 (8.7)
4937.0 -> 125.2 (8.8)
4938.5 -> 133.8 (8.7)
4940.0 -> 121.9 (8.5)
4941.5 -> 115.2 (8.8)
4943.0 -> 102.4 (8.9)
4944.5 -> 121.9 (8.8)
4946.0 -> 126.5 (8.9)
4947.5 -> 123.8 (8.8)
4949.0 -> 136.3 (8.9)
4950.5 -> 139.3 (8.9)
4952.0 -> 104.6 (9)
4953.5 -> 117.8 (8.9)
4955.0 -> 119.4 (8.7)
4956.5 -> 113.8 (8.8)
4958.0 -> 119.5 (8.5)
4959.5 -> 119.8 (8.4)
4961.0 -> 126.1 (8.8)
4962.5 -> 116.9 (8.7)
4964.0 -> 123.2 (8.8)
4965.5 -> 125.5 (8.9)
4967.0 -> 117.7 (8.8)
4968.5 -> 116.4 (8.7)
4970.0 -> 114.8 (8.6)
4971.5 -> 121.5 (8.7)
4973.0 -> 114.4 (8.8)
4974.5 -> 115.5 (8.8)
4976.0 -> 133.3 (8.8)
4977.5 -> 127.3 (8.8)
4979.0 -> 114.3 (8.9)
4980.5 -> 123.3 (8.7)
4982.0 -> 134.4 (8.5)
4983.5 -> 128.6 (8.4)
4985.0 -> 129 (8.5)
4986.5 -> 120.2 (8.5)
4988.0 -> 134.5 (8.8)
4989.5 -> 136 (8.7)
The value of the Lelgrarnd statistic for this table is 2.95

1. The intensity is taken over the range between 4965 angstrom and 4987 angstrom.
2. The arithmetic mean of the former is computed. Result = 122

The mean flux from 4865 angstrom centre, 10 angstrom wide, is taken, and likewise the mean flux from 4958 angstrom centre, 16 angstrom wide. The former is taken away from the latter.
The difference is 3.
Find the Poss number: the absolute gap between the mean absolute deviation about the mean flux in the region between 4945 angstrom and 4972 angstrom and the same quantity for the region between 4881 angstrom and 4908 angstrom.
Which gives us 12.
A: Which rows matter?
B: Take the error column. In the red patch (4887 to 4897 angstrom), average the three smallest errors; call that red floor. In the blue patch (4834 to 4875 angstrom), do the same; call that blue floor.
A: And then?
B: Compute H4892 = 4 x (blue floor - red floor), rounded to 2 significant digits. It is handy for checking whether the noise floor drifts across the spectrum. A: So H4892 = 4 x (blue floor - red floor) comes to -1.6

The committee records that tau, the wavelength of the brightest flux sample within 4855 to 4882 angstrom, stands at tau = 4865.0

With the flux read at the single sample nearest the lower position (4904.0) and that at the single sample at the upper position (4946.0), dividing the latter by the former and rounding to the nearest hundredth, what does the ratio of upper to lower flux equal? 1.22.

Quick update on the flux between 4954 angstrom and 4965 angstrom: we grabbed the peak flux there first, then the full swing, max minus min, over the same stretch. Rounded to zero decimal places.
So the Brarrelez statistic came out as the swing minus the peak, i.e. -114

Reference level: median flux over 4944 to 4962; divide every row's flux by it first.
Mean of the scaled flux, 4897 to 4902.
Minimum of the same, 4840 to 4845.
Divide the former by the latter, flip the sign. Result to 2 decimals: -0.81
